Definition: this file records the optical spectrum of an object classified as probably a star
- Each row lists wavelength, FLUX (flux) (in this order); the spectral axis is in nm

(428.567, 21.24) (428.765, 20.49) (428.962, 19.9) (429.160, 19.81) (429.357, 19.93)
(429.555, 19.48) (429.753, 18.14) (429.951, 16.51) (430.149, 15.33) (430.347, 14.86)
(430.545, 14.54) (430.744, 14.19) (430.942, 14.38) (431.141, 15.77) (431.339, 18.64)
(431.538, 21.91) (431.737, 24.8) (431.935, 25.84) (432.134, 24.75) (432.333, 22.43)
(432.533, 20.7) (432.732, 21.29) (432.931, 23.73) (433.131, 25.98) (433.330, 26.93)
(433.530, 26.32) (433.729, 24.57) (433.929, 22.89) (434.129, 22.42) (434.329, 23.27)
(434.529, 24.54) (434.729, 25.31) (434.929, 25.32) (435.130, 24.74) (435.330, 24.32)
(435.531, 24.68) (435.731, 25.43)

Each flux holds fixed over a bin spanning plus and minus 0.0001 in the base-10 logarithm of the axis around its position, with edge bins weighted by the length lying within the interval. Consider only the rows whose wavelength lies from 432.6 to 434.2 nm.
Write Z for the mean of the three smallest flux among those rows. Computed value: 22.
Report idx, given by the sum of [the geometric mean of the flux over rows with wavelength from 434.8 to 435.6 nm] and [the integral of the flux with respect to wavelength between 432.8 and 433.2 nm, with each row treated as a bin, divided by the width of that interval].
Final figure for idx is 49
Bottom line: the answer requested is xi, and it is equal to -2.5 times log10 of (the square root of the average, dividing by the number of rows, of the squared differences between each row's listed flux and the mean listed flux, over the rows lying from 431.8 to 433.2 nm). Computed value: -0.73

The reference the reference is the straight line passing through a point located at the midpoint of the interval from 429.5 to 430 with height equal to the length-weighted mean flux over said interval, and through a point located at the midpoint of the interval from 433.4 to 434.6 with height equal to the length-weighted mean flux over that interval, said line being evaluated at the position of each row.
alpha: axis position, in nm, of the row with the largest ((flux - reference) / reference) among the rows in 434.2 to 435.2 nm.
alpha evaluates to 434.729 nm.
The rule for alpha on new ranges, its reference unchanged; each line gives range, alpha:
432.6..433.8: 433.330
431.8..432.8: 431.935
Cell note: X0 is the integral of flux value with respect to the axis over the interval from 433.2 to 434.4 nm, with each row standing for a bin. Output 29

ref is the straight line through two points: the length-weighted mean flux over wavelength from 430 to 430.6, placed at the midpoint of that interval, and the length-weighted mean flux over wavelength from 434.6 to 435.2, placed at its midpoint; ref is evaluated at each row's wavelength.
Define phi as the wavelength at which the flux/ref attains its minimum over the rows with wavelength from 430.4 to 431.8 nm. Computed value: 430.942 nm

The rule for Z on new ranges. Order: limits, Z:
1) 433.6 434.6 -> 23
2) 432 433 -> 21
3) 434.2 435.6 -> 24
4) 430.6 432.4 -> 15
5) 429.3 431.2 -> 14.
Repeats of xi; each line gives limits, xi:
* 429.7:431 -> -0.30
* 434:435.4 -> 0.01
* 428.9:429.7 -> 1.87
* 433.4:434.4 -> -0.37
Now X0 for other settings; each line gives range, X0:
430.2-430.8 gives 9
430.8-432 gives 24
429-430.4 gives 25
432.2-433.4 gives 28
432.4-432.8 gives 8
